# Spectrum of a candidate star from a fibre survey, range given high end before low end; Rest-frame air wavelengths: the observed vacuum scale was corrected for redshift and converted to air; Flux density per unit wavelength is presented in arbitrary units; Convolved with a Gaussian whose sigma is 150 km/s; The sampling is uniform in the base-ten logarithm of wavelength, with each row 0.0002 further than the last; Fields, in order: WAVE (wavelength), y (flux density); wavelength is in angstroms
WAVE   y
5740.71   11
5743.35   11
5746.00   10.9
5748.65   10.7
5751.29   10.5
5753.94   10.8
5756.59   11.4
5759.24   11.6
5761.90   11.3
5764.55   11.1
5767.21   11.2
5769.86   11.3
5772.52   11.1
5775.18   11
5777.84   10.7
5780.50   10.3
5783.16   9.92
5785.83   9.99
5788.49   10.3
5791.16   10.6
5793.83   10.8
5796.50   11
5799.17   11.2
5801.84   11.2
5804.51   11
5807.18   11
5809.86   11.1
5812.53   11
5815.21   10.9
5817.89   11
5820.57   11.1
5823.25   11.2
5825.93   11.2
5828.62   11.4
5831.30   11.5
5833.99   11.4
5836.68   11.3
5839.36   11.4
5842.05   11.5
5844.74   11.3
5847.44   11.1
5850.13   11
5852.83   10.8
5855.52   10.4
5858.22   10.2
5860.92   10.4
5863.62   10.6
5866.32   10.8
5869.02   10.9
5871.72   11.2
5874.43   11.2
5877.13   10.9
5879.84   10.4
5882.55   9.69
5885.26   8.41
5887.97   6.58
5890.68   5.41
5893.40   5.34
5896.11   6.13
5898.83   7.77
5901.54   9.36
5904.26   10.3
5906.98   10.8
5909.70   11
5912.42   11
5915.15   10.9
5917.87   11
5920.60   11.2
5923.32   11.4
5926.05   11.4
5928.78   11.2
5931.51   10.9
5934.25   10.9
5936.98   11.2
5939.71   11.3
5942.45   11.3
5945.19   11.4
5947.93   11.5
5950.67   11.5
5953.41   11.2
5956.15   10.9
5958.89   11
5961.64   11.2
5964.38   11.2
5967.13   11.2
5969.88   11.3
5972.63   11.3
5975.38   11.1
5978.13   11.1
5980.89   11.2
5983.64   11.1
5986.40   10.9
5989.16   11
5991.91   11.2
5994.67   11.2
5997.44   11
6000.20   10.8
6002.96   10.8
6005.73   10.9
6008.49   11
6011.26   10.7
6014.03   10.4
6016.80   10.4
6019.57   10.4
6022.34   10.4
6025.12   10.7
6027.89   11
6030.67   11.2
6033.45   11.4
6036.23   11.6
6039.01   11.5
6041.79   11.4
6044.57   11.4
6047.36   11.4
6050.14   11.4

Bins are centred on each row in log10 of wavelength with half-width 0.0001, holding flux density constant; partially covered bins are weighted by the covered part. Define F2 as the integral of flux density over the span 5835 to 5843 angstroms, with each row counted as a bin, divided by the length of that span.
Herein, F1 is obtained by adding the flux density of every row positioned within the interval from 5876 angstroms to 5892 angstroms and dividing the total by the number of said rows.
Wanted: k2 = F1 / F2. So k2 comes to 0.75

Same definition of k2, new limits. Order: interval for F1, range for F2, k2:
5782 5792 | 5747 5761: 0.93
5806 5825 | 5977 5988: 1.00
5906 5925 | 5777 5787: 1.08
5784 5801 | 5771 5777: 0.97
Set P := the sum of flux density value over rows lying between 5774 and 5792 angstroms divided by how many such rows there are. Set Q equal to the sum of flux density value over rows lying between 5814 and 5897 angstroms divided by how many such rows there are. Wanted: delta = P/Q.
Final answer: 1.02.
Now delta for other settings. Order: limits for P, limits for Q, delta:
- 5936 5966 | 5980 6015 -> 1.03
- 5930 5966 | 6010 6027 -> 1.07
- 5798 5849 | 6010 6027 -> 1.07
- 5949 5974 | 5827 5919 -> 1.11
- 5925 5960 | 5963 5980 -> 1.00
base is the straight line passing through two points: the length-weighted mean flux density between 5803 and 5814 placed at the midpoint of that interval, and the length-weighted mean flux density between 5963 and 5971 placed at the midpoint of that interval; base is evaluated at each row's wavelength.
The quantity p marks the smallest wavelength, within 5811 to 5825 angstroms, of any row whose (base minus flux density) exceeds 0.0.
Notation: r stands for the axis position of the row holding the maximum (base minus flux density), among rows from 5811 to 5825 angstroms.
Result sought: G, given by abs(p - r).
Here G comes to 2.7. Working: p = 5812.53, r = 5815.21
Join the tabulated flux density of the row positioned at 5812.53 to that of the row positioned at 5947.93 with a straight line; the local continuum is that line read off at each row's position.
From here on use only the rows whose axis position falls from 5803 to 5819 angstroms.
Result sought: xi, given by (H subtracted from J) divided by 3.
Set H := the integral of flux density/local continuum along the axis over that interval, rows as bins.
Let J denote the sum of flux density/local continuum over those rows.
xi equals -3.3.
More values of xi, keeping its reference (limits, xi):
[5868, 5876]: -1.7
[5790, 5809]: -4.0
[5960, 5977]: -3.6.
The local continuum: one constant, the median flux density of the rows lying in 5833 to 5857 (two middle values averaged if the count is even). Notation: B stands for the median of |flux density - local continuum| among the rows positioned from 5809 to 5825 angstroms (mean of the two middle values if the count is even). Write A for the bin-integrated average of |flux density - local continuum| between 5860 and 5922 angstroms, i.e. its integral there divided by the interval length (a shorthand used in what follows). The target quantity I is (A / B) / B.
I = 27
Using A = 1.68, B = 0.250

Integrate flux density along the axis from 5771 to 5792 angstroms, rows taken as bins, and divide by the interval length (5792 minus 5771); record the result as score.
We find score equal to 10.5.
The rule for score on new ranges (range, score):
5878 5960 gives 10.1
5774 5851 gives 11.0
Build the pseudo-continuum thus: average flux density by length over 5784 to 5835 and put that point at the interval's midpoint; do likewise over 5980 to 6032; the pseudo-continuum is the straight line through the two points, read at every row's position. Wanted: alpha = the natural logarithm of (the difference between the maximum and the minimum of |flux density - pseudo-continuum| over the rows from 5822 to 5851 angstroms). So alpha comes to -0.7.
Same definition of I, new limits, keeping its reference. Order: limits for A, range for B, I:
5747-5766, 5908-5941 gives 9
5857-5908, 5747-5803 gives 23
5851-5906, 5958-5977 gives 194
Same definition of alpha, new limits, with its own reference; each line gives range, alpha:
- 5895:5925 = 1.6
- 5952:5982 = -0.9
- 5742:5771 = -0.6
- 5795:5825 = -1.5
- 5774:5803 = 0.1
